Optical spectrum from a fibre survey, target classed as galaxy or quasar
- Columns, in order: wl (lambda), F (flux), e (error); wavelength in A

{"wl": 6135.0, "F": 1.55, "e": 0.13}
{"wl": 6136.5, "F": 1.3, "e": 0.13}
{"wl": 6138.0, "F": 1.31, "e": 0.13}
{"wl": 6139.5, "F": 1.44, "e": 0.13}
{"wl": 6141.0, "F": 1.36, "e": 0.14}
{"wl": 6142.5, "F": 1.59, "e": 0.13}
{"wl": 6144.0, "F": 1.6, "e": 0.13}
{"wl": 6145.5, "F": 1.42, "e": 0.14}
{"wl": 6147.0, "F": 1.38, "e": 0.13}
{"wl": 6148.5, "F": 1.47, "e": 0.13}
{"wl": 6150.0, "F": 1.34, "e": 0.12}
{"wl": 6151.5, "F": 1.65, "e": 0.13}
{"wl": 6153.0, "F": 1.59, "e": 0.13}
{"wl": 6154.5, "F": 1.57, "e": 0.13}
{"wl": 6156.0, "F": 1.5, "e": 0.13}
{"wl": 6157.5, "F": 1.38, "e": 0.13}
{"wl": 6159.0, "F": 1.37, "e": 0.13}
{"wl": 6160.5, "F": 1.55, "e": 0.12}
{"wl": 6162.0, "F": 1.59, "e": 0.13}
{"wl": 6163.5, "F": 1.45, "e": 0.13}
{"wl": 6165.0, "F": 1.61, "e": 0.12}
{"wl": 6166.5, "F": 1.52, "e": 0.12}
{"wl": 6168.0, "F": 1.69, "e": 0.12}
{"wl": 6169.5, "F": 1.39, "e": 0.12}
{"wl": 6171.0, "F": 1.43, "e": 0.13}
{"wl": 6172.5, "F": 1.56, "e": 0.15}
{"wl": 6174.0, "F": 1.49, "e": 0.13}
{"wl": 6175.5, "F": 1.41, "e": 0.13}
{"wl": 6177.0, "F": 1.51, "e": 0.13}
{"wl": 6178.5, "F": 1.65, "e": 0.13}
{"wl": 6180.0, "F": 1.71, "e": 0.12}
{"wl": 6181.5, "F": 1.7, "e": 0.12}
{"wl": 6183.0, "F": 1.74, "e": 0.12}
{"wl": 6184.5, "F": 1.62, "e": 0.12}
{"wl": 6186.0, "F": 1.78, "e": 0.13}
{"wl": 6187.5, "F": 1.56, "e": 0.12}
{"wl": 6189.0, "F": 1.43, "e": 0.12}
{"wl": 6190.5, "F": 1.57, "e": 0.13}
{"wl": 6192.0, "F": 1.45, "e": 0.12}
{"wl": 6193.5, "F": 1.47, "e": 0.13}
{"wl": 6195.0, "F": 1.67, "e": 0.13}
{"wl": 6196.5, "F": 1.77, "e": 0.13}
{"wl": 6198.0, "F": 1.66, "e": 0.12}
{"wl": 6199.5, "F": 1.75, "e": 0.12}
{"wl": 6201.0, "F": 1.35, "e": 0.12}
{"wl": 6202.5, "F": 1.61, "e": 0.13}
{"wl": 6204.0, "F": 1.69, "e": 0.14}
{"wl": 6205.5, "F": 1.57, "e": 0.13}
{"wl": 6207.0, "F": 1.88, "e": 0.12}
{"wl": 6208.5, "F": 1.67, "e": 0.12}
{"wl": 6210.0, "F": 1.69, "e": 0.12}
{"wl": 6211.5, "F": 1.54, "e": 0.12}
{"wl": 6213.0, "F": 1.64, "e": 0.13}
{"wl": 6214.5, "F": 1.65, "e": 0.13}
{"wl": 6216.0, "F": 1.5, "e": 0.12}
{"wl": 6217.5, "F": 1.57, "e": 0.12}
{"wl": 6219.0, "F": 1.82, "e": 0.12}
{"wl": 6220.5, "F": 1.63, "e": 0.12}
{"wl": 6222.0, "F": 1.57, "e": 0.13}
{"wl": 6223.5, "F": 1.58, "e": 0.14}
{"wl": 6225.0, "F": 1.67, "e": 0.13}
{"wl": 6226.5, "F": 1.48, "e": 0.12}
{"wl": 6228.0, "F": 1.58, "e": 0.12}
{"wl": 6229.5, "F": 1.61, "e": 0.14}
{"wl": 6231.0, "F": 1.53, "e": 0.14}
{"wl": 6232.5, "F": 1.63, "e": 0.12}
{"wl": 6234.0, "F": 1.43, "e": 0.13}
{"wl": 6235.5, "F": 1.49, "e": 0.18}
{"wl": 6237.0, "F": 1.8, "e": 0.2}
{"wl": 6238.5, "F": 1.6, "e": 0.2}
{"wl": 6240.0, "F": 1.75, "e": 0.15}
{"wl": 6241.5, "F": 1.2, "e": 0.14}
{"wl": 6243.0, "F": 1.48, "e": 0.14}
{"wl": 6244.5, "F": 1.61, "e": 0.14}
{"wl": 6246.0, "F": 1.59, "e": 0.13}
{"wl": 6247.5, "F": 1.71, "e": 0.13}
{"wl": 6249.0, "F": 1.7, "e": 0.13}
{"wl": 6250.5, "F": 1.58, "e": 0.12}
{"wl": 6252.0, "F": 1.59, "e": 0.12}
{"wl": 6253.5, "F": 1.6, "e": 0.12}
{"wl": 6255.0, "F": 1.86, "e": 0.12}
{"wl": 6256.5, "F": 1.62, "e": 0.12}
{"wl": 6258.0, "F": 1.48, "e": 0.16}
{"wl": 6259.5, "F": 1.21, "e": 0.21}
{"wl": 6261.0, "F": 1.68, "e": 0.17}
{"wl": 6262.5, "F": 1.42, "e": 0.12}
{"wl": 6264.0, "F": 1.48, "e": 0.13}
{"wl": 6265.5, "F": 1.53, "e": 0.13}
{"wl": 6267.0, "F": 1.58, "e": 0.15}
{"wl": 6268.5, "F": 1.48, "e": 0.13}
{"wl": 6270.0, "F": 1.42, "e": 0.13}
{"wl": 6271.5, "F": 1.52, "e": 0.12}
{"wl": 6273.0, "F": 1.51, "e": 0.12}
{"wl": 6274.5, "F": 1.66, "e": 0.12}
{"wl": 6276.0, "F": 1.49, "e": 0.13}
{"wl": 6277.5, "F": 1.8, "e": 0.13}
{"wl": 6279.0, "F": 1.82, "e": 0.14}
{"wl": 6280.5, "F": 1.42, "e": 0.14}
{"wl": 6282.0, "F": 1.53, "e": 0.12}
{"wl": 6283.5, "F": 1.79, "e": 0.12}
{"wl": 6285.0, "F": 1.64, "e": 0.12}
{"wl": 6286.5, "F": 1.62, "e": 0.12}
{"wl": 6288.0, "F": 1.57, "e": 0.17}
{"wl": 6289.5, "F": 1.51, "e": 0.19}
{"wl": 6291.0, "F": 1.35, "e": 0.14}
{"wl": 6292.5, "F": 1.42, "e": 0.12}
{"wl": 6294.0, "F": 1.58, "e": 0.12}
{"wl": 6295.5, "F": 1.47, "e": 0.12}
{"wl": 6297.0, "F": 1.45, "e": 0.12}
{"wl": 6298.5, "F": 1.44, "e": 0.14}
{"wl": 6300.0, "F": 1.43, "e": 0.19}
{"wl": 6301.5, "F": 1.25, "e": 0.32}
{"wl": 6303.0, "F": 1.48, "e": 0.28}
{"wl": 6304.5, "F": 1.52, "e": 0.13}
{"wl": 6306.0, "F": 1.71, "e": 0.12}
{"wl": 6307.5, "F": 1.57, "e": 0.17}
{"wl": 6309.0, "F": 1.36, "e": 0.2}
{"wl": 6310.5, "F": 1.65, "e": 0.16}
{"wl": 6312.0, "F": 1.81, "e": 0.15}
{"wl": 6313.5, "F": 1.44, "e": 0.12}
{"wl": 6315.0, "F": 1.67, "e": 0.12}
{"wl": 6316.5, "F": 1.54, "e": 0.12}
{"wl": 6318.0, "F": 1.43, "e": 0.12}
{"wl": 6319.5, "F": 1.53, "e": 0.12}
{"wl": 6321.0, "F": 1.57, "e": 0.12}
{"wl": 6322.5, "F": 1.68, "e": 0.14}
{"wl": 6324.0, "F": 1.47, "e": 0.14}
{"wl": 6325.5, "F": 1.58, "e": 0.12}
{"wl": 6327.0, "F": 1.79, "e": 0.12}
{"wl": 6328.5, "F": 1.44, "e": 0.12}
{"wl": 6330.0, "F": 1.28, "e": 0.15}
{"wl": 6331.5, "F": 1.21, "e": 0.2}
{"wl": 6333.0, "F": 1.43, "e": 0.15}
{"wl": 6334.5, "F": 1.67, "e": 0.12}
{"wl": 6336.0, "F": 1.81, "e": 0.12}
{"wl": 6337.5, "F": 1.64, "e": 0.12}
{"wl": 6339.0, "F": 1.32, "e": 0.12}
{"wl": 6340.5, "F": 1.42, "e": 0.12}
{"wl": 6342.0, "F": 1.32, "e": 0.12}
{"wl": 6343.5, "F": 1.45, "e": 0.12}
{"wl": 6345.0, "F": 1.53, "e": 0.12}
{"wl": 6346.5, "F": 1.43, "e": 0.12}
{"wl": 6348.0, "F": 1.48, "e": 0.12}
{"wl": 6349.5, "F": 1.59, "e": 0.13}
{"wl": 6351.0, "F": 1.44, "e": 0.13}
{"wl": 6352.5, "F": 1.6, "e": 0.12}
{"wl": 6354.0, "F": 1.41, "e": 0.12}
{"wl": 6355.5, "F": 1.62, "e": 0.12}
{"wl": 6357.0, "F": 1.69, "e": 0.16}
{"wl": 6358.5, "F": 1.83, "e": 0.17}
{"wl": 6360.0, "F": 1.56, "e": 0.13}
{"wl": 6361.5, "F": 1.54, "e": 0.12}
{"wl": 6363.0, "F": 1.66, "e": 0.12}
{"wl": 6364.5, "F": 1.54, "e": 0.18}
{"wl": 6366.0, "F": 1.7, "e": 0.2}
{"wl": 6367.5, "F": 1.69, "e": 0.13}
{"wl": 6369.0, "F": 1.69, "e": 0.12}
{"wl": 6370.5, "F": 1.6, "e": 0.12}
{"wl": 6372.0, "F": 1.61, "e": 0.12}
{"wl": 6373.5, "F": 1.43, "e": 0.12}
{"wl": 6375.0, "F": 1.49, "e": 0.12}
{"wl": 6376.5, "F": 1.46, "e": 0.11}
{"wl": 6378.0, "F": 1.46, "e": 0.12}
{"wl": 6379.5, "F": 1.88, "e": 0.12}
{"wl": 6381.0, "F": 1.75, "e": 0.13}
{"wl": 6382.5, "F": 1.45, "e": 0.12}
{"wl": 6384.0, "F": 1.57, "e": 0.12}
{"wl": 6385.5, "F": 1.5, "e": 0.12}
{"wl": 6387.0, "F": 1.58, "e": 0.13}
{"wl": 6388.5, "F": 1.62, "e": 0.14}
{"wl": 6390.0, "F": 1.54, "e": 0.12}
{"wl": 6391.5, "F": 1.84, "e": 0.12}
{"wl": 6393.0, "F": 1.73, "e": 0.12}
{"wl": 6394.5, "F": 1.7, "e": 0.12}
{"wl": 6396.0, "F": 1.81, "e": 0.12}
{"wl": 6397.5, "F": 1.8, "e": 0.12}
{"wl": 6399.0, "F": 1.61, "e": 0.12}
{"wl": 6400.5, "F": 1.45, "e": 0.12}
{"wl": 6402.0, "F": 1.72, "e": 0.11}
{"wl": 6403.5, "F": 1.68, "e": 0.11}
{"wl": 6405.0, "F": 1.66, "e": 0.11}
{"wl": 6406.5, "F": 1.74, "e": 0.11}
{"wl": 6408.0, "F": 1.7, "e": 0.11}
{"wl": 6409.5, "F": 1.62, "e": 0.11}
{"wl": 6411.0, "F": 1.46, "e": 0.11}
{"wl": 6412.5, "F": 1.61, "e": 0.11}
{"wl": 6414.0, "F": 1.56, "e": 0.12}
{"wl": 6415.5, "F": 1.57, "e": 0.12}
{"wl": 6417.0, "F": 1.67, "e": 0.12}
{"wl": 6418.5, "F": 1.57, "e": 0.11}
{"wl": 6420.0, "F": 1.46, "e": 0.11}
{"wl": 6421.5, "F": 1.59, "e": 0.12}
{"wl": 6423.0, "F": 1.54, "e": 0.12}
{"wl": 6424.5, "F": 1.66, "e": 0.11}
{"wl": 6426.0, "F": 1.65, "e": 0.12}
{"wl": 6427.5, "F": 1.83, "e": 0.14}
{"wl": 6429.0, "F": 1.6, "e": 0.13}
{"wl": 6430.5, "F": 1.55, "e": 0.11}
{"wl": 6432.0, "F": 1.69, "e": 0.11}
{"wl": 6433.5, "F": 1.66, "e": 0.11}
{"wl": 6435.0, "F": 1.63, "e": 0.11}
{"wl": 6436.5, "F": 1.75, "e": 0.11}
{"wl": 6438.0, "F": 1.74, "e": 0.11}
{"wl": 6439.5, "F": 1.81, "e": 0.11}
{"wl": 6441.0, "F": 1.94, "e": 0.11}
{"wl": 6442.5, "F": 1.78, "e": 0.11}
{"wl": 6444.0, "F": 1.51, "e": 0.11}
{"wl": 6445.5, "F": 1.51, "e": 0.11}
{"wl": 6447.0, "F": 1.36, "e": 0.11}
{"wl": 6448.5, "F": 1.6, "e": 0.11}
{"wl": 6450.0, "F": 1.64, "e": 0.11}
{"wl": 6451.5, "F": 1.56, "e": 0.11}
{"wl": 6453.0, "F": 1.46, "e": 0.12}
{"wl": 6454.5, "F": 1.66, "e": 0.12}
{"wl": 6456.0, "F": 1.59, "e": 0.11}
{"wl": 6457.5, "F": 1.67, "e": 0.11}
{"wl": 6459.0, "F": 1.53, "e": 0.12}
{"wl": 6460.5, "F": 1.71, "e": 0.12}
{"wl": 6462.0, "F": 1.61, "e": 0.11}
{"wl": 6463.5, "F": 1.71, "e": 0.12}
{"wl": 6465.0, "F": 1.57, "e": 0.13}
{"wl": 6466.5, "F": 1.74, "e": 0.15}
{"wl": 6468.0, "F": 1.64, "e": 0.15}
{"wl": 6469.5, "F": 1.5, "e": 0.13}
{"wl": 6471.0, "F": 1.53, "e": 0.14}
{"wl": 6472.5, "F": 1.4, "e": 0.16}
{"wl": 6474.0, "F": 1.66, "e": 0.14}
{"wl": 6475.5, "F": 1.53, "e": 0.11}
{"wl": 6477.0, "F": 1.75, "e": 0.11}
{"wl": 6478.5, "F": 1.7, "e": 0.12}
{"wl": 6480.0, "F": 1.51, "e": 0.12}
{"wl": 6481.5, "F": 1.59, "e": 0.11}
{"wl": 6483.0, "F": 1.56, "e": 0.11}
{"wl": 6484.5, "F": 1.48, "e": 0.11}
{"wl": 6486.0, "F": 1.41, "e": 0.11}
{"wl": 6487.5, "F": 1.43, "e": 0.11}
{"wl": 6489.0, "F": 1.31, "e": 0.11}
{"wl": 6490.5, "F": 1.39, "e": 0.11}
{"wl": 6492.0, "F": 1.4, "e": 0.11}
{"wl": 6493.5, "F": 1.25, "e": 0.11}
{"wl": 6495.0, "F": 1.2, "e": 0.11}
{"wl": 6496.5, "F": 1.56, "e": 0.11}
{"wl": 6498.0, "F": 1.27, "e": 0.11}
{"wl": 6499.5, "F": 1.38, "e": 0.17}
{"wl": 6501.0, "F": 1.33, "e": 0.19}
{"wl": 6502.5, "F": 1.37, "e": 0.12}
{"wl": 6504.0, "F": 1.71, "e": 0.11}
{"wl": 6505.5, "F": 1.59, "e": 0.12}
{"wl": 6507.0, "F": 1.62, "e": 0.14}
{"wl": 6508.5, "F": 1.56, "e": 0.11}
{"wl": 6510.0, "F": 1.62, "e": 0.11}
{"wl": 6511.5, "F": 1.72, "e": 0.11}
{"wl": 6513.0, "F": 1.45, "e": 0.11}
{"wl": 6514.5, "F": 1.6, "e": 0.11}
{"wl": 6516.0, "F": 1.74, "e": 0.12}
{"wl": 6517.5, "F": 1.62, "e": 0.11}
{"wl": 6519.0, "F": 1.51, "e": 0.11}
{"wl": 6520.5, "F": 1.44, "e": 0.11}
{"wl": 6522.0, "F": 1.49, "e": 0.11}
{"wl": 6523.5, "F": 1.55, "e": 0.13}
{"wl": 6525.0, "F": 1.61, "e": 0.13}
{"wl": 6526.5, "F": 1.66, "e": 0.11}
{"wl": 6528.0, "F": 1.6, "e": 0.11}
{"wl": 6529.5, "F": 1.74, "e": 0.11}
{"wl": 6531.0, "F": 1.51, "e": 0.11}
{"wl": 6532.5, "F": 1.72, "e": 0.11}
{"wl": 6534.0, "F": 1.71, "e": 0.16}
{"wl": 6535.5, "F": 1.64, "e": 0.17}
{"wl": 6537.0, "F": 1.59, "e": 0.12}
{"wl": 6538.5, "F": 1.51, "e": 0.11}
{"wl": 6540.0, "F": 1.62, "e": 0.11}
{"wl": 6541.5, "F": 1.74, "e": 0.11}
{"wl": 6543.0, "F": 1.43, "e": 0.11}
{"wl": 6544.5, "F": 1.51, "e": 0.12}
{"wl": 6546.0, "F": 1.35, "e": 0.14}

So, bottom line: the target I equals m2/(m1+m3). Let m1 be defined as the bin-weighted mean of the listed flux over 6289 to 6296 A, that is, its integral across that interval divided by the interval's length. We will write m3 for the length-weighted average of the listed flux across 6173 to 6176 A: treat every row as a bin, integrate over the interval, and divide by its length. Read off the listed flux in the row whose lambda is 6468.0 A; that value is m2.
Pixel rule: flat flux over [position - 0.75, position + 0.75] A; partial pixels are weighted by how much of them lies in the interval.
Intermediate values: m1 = 1.46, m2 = 1.64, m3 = 1.46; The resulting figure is 0.56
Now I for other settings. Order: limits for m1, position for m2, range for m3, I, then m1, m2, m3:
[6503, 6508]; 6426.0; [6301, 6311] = 0.53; 1.62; 1.65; 1.51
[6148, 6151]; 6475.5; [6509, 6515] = 0.51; 1.42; 1.53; 1.60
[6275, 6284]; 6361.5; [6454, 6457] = 0.47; 1.64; 1.54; 1.63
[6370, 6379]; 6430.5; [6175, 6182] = 0.50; 1.52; 1.55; 1.60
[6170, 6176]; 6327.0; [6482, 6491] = 0.62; 1.47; 1.79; 1.44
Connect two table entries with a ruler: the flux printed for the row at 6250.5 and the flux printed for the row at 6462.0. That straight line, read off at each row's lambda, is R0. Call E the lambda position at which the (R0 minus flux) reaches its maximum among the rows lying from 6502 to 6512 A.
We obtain 6502.5 A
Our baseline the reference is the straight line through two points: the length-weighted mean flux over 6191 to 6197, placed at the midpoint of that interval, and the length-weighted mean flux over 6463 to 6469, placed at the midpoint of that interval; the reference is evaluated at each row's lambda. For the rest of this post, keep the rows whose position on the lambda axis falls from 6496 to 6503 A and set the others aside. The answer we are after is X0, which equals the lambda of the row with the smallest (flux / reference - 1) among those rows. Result 6498.0 A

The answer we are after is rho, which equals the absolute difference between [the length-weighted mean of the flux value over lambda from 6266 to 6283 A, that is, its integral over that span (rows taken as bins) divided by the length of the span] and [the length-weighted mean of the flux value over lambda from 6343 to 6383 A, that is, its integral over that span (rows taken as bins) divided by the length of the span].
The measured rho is 0.01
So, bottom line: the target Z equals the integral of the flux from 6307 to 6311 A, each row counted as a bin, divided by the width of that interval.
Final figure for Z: 1.52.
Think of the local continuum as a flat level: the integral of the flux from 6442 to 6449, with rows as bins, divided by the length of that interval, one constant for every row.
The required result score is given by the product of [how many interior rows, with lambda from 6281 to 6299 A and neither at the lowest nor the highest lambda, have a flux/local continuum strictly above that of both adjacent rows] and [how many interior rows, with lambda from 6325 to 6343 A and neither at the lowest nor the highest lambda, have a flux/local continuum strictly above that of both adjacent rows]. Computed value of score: 6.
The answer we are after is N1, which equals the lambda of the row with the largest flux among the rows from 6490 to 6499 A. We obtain 6496.5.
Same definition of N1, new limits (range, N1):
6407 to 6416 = 6408.0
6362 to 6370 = 6366.0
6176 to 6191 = 6186.0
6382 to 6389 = 6388.5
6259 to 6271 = 6261.0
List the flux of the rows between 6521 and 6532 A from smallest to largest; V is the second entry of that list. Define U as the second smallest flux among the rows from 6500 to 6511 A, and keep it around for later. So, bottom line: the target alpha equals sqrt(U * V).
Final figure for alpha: 1.44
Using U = 1.37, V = 1.51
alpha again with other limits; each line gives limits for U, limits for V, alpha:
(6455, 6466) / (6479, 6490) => 1.49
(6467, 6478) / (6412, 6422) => 1.53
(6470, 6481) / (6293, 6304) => 1.47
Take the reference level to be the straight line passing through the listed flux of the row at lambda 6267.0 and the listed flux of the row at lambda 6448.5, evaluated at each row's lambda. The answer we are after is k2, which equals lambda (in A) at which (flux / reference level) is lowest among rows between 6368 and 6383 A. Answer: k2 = 6373.5 A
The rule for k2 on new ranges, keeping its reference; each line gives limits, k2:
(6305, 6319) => 6309.0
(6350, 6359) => 6354.0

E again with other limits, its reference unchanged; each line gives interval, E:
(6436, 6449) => 6447.0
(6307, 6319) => 6309.0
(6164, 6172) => 6169.5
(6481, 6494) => 6493.5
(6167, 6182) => 6169.5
